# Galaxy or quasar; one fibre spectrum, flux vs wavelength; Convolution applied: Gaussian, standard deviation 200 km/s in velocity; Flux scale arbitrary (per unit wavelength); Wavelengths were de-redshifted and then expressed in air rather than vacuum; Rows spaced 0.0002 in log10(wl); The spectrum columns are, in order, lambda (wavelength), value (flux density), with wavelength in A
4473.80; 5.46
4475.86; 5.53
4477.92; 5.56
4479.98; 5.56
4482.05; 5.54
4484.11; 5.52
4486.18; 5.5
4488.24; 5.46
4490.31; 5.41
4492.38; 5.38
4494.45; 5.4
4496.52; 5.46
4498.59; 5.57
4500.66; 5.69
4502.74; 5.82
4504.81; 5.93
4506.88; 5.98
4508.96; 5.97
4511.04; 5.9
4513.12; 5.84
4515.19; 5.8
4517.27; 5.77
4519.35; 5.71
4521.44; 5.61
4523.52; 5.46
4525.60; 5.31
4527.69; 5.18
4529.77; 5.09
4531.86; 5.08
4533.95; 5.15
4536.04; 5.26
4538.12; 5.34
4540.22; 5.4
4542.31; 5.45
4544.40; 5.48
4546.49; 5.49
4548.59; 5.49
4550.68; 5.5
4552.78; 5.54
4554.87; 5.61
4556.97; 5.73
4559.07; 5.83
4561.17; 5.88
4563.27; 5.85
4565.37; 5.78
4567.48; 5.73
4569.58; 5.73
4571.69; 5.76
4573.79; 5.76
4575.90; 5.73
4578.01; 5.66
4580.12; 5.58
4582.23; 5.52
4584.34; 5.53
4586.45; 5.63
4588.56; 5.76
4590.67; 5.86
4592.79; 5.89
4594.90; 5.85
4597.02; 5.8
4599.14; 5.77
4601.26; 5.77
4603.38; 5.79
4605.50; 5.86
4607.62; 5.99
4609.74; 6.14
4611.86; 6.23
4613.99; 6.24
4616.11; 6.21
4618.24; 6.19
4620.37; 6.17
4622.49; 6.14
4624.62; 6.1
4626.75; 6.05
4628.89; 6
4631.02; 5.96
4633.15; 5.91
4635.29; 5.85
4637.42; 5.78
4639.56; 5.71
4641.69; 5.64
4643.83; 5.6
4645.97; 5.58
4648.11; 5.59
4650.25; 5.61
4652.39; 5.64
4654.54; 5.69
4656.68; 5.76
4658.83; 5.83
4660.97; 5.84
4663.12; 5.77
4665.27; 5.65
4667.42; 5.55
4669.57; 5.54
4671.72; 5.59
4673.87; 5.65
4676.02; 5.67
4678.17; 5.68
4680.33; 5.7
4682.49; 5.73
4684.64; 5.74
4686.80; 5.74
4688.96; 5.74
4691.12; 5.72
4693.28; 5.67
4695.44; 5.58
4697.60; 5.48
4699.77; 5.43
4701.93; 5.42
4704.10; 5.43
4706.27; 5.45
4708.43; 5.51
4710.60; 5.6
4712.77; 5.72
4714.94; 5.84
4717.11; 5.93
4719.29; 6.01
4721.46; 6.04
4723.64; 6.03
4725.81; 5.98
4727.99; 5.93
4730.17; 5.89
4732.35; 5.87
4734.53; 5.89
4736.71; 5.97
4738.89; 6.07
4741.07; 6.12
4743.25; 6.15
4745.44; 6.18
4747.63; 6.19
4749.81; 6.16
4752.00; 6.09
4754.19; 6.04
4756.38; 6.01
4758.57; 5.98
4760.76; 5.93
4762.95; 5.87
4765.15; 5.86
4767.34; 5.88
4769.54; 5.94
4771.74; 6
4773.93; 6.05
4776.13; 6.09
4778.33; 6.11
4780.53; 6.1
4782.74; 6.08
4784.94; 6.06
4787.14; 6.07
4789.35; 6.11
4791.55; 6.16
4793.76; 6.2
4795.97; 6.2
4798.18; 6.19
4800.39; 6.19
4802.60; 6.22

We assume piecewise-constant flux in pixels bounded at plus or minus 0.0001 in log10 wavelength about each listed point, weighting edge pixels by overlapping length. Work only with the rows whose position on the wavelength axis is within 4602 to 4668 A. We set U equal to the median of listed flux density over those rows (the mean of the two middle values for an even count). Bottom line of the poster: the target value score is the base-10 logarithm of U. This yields 0.766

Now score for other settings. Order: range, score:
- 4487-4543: 0.737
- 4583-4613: 0.765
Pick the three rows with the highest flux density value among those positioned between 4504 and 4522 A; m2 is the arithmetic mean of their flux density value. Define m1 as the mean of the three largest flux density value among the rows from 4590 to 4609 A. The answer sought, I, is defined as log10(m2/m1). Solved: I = 0.003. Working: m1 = 5.91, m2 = 5.96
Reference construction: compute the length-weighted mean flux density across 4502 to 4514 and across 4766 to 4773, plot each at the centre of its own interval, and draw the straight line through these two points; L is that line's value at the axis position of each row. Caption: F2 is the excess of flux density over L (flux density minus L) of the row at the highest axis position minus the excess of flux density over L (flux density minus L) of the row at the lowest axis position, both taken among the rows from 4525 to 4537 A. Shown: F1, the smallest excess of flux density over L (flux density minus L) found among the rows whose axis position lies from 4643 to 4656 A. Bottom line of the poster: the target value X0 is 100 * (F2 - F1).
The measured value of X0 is 30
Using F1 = -0.35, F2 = -0.05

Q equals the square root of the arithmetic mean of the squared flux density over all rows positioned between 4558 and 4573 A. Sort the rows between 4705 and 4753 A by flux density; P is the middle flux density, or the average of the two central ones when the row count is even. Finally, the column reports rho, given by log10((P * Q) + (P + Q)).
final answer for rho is 1.67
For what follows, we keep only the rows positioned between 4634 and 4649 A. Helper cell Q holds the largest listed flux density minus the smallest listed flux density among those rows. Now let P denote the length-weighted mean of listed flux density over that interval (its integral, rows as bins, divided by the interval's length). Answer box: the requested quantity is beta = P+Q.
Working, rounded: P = 5.68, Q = 0.3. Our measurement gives 5.95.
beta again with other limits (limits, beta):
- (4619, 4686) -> 6.40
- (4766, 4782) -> 6.25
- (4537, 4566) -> 6.14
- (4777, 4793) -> 6.20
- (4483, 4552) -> 6.43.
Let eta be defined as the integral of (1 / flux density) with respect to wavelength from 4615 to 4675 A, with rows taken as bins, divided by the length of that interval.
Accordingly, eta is 0.172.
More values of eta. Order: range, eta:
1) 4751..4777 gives 0.167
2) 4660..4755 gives 0.173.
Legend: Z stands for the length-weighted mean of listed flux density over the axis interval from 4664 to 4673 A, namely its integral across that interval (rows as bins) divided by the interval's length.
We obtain 5.59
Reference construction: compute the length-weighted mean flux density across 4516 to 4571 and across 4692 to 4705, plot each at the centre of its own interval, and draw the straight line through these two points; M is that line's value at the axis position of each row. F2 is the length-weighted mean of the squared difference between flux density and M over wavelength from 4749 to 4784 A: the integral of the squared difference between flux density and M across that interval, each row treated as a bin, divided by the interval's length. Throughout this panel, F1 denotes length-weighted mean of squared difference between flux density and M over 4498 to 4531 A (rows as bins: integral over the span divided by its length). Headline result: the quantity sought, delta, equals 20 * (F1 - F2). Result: -4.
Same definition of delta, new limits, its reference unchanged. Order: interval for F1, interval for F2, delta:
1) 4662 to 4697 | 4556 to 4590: 0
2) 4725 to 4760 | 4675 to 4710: 5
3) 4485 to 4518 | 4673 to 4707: 1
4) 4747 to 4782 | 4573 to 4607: 4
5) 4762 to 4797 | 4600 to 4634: 0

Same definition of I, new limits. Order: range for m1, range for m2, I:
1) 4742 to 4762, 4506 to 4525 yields -0.016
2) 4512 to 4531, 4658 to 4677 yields 0.001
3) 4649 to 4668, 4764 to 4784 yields 0.021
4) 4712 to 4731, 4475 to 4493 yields -0.036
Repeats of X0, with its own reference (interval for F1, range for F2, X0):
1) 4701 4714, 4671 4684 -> 65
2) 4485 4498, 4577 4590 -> 63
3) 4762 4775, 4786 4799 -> 20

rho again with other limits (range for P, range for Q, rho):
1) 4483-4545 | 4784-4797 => 1.65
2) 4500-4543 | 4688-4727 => 1.64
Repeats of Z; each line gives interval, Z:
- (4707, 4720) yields 5.75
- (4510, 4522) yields 5.78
